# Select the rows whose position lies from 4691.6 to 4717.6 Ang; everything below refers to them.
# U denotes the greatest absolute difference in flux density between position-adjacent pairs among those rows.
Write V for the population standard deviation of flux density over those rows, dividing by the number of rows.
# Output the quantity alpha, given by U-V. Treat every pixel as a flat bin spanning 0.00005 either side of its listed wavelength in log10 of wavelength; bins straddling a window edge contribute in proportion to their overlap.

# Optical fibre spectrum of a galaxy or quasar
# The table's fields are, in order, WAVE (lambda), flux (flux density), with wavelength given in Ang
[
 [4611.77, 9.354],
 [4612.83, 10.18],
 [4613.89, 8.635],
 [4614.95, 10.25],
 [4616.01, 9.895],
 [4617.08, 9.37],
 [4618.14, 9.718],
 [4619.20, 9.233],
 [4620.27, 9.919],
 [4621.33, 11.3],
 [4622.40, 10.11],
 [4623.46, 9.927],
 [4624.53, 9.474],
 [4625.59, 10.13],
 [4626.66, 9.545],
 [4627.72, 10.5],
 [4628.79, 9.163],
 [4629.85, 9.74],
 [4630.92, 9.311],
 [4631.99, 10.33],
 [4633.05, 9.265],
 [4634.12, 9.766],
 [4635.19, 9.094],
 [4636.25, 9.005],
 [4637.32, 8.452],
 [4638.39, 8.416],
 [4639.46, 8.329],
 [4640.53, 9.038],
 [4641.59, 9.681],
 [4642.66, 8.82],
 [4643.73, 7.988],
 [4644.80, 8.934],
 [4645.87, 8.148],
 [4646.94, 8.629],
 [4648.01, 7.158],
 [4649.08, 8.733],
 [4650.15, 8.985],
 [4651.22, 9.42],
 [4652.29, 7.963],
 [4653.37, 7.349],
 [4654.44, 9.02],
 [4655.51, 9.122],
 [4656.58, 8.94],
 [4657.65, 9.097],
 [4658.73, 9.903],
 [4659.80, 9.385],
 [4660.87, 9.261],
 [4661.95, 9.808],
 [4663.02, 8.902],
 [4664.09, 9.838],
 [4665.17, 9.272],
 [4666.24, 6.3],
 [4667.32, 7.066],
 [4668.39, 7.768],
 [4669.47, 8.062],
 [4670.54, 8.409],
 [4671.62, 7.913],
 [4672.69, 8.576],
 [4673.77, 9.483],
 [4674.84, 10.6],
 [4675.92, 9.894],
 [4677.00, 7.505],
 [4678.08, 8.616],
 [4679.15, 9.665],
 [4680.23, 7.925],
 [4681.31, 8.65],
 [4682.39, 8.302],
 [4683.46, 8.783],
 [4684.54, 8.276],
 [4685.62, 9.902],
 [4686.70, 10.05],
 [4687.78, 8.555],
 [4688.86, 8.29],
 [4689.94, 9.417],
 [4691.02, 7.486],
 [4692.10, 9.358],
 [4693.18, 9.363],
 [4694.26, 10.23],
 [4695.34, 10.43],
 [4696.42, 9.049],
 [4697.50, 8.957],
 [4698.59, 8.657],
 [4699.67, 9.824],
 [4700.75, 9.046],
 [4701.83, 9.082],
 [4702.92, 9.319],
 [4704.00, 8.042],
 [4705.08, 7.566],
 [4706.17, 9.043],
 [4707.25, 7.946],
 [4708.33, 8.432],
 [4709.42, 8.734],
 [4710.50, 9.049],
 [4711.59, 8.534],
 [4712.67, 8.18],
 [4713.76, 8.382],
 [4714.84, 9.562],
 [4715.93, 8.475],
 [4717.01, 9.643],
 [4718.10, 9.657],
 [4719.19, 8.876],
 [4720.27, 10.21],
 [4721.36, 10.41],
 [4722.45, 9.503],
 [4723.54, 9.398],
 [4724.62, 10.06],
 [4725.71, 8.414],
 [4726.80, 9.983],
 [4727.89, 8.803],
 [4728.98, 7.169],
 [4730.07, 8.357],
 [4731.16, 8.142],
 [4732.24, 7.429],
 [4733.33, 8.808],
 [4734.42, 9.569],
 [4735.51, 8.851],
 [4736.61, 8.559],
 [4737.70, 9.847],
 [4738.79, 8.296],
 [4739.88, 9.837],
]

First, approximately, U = 1.5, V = 0.69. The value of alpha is 0.79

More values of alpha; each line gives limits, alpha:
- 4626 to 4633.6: 0.85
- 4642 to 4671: 2.08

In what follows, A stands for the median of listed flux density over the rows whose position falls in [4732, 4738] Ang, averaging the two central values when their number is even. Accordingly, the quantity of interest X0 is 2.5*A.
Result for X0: 22.1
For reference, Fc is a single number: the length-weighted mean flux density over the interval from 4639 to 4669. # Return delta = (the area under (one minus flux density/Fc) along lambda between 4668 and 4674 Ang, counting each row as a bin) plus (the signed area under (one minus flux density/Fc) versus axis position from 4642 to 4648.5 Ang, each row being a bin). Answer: 0.5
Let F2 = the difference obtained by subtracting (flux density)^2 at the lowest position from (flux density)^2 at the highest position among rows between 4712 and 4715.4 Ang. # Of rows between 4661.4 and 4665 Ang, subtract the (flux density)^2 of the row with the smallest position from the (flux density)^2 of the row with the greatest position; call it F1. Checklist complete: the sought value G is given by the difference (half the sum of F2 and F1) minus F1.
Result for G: 12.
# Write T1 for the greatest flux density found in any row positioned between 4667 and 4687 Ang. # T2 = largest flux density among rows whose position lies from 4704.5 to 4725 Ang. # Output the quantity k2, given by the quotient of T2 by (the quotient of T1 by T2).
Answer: 10.2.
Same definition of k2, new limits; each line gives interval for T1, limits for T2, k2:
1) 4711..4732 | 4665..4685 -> 10.8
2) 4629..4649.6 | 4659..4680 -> 10.9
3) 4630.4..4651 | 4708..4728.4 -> 10.5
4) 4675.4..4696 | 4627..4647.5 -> 10.6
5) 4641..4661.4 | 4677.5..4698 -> 11.0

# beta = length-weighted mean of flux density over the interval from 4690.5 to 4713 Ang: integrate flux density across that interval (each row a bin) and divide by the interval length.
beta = 8.88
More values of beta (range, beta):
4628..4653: 8.89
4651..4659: 8.79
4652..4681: 8.73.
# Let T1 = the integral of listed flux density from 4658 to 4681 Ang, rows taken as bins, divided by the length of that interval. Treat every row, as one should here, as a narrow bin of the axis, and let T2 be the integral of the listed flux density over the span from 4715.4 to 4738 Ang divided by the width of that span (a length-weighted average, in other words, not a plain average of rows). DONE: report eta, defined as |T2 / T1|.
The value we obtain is 1.03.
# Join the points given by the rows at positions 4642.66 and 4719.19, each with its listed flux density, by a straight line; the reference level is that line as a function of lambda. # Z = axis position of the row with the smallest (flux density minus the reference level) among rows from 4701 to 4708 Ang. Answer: 4705.08 Ang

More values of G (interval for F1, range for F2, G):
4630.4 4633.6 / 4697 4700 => 9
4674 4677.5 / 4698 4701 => 31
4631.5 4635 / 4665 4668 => -12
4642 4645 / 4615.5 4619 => -3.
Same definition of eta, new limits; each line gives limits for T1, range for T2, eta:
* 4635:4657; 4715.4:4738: 1.05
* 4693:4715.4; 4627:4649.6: 1.01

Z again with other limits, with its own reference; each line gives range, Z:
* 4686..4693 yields 4691.02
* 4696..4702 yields 4698.59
